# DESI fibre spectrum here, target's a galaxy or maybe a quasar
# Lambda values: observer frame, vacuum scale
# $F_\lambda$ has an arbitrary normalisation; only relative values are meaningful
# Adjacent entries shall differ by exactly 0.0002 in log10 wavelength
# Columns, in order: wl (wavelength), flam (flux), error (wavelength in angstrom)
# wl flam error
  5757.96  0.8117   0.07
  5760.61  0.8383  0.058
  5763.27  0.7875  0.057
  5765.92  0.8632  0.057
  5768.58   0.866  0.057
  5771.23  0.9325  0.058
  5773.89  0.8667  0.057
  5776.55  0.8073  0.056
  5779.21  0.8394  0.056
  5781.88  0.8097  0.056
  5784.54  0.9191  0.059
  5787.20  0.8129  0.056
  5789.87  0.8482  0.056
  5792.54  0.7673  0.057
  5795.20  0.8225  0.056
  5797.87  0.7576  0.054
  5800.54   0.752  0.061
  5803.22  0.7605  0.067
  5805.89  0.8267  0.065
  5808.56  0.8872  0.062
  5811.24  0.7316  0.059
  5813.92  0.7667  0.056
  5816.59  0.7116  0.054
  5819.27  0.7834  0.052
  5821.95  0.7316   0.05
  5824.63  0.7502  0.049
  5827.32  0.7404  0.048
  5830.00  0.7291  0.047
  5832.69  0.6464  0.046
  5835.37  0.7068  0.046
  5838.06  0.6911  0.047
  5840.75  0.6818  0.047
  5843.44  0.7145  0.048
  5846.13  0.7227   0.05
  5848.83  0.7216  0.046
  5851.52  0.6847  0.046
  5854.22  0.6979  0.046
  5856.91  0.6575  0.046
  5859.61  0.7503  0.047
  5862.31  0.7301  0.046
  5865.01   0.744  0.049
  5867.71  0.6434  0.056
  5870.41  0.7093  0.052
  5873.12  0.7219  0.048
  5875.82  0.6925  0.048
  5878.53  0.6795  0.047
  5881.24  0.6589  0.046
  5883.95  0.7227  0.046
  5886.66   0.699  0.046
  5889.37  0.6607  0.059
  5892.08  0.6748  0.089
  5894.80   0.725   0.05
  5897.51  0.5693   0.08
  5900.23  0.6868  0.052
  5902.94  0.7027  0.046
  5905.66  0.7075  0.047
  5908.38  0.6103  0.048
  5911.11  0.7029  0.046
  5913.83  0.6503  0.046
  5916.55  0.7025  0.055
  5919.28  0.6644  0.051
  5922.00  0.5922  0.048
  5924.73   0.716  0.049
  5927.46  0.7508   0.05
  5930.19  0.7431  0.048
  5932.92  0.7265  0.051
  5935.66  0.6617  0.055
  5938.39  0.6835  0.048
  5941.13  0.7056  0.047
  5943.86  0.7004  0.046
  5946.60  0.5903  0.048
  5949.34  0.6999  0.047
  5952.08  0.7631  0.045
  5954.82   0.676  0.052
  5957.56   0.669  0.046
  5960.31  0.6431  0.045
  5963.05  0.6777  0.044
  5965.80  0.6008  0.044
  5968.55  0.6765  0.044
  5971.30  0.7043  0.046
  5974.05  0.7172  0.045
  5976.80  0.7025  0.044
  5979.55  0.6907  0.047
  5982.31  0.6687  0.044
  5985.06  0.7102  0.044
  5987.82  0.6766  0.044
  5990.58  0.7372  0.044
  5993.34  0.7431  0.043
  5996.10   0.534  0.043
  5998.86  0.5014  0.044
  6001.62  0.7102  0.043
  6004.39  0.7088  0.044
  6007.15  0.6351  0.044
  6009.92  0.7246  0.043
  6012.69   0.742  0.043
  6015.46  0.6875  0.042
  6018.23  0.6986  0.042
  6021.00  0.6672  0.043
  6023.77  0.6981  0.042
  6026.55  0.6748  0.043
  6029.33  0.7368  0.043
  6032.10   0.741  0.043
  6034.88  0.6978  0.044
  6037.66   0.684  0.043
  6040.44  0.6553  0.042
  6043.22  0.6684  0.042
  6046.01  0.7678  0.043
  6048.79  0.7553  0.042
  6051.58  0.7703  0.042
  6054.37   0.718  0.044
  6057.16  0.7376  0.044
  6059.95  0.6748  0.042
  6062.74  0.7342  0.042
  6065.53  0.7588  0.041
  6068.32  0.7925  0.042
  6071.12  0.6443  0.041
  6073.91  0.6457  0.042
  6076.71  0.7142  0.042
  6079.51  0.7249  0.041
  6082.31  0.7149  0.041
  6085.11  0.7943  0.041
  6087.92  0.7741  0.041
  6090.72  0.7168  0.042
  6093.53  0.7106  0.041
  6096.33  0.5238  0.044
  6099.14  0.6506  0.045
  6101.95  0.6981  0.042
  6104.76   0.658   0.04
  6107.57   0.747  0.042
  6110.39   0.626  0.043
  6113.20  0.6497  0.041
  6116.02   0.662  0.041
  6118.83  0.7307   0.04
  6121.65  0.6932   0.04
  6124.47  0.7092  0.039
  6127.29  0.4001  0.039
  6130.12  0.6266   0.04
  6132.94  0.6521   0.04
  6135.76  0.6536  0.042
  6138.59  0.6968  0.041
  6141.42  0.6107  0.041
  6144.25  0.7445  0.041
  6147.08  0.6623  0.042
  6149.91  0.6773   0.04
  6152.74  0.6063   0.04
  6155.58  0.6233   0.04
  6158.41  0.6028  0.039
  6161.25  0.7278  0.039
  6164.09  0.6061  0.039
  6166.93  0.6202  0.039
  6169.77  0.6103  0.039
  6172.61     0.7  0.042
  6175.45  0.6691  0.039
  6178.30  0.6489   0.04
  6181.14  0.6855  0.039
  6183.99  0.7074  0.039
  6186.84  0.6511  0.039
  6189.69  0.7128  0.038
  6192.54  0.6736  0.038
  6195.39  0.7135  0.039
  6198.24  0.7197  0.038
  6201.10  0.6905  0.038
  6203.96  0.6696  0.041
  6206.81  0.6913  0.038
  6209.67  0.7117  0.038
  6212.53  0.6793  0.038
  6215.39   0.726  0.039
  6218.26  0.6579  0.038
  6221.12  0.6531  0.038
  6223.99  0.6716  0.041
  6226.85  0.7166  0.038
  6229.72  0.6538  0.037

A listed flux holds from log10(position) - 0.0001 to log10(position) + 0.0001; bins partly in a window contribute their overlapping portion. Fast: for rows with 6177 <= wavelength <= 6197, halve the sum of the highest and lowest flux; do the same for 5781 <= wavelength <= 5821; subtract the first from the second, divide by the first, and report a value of 0.197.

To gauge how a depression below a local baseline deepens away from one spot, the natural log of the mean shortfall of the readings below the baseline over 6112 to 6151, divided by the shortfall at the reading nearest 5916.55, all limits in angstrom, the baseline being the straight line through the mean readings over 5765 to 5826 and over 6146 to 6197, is -1.0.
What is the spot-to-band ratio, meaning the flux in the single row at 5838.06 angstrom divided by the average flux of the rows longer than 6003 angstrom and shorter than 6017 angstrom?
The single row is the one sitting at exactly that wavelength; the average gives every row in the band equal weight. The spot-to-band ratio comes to 0.99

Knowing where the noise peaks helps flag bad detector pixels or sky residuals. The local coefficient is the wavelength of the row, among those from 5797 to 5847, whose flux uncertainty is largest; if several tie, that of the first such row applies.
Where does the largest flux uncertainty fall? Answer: 5803.22 angstrom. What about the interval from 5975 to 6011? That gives 5979.55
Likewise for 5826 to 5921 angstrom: 5892.08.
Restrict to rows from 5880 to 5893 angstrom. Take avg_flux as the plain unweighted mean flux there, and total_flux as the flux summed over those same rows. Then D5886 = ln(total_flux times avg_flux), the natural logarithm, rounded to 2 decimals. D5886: 0.85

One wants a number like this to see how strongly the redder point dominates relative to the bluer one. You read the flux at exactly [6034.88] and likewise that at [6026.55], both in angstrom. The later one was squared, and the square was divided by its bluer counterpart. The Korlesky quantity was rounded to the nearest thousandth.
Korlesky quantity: 0.722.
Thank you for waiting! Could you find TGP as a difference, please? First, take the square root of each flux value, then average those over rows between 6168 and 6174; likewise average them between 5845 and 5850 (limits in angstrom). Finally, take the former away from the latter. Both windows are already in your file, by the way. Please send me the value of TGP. 0.041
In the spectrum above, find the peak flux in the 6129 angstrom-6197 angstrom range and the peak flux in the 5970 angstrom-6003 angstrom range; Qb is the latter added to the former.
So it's 1.49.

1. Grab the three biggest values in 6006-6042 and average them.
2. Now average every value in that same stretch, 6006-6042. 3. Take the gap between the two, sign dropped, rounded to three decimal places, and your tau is 0.044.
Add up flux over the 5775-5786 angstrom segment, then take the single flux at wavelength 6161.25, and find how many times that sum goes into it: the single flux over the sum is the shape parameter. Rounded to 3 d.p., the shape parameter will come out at 0.216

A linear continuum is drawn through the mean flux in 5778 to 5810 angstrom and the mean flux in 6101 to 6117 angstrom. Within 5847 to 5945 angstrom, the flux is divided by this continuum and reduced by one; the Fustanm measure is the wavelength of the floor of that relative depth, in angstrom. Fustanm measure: 5897.51 angstrom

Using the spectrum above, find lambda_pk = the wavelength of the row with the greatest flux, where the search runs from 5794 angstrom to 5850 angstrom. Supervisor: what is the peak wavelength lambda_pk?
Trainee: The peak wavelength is 5808.56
